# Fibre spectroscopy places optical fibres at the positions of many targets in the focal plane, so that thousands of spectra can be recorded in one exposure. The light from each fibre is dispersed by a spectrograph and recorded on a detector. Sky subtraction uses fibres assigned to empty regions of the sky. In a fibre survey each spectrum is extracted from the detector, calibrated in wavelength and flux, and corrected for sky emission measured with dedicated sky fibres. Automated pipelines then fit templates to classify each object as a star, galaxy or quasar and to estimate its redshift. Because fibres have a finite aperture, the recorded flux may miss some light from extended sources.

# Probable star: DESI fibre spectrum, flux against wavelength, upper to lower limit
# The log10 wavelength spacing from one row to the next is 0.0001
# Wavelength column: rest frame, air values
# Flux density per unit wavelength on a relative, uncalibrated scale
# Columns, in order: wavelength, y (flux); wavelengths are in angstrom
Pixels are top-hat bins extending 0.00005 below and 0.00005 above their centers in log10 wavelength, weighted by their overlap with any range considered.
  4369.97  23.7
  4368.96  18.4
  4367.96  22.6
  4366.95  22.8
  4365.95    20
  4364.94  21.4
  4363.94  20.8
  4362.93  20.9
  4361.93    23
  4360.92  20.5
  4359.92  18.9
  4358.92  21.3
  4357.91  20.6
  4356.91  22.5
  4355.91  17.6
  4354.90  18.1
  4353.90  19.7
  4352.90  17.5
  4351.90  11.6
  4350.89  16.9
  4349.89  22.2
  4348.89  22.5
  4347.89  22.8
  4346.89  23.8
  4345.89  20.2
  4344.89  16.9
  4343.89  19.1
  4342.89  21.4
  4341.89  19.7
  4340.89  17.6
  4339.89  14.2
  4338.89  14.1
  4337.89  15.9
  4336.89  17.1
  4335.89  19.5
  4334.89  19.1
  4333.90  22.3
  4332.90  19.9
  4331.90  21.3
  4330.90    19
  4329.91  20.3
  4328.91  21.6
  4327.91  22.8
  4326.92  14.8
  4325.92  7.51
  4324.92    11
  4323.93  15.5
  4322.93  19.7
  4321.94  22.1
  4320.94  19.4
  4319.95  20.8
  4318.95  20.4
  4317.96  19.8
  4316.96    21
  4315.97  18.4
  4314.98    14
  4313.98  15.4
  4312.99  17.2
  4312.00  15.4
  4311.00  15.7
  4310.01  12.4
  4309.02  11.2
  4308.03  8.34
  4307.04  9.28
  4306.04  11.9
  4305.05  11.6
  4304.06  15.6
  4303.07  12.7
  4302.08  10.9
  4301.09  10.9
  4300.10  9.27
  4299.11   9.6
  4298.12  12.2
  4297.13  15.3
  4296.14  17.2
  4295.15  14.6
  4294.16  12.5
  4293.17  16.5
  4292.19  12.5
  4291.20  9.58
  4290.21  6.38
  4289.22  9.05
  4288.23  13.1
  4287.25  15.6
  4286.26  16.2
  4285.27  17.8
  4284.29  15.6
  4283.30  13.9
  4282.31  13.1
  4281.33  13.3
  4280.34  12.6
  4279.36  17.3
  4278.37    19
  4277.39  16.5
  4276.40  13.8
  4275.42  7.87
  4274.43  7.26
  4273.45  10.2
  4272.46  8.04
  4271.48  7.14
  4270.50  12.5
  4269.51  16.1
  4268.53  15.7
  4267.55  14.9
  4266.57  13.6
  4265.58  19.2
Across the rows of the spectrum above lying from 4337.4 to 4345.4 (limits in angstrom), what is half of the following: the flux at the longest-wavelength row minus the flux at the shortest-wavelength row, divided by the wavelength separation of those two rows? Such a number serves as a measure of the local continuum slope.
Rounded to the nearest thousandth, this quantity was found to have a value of 0.071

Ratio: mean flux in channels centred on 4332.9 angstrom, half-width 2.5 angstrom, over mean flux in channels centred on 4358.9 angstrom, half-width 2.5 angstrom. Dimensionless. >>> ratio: 0.98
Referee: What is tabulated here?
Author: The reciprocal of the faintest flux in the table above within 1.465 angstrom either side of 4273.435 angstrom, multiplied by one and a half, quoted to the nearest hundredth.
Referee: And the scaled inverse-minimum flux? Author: 0.21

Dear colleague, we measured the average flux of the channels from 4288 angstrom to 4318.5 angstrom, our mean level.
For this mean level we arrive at 13.2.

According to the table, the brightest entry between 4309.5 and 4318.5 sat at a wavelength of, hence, 4316.96 angstrom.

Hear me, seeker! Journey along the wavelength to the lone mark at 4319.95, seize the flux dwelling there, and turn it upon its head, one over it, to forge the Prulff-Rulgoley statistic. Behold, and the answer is 0.048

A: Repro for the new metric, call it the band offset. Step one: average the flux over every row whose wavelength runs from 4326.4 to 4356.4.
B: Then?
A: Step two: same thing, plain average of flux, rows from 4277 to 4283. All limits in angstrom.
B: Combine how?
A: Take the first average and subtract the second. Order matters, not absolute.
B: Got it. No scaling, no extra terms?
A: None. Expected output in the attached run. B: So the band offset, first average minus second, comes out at 3.7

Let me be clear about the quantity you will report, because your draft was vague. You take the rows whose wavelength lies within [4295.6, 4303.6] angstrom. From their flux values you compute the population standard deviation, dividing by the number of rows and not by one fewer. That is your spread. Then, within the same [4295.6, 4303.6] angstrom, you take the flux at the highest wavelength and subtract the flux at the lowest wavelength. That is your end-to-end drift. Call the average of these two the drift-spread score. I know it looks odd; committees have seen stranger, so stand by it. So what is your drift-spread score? -1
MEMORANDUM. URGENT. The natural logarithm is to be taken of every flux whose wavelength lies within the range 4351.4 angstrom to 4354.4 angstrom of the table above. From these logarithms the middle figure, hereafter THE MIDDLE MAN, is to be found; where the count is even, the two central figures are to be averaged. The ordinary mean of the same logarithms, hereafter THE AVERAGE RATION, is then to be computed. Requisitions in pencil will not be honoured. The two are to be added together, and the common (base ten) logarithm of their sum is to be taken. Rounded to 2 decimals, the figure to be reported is 0.75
